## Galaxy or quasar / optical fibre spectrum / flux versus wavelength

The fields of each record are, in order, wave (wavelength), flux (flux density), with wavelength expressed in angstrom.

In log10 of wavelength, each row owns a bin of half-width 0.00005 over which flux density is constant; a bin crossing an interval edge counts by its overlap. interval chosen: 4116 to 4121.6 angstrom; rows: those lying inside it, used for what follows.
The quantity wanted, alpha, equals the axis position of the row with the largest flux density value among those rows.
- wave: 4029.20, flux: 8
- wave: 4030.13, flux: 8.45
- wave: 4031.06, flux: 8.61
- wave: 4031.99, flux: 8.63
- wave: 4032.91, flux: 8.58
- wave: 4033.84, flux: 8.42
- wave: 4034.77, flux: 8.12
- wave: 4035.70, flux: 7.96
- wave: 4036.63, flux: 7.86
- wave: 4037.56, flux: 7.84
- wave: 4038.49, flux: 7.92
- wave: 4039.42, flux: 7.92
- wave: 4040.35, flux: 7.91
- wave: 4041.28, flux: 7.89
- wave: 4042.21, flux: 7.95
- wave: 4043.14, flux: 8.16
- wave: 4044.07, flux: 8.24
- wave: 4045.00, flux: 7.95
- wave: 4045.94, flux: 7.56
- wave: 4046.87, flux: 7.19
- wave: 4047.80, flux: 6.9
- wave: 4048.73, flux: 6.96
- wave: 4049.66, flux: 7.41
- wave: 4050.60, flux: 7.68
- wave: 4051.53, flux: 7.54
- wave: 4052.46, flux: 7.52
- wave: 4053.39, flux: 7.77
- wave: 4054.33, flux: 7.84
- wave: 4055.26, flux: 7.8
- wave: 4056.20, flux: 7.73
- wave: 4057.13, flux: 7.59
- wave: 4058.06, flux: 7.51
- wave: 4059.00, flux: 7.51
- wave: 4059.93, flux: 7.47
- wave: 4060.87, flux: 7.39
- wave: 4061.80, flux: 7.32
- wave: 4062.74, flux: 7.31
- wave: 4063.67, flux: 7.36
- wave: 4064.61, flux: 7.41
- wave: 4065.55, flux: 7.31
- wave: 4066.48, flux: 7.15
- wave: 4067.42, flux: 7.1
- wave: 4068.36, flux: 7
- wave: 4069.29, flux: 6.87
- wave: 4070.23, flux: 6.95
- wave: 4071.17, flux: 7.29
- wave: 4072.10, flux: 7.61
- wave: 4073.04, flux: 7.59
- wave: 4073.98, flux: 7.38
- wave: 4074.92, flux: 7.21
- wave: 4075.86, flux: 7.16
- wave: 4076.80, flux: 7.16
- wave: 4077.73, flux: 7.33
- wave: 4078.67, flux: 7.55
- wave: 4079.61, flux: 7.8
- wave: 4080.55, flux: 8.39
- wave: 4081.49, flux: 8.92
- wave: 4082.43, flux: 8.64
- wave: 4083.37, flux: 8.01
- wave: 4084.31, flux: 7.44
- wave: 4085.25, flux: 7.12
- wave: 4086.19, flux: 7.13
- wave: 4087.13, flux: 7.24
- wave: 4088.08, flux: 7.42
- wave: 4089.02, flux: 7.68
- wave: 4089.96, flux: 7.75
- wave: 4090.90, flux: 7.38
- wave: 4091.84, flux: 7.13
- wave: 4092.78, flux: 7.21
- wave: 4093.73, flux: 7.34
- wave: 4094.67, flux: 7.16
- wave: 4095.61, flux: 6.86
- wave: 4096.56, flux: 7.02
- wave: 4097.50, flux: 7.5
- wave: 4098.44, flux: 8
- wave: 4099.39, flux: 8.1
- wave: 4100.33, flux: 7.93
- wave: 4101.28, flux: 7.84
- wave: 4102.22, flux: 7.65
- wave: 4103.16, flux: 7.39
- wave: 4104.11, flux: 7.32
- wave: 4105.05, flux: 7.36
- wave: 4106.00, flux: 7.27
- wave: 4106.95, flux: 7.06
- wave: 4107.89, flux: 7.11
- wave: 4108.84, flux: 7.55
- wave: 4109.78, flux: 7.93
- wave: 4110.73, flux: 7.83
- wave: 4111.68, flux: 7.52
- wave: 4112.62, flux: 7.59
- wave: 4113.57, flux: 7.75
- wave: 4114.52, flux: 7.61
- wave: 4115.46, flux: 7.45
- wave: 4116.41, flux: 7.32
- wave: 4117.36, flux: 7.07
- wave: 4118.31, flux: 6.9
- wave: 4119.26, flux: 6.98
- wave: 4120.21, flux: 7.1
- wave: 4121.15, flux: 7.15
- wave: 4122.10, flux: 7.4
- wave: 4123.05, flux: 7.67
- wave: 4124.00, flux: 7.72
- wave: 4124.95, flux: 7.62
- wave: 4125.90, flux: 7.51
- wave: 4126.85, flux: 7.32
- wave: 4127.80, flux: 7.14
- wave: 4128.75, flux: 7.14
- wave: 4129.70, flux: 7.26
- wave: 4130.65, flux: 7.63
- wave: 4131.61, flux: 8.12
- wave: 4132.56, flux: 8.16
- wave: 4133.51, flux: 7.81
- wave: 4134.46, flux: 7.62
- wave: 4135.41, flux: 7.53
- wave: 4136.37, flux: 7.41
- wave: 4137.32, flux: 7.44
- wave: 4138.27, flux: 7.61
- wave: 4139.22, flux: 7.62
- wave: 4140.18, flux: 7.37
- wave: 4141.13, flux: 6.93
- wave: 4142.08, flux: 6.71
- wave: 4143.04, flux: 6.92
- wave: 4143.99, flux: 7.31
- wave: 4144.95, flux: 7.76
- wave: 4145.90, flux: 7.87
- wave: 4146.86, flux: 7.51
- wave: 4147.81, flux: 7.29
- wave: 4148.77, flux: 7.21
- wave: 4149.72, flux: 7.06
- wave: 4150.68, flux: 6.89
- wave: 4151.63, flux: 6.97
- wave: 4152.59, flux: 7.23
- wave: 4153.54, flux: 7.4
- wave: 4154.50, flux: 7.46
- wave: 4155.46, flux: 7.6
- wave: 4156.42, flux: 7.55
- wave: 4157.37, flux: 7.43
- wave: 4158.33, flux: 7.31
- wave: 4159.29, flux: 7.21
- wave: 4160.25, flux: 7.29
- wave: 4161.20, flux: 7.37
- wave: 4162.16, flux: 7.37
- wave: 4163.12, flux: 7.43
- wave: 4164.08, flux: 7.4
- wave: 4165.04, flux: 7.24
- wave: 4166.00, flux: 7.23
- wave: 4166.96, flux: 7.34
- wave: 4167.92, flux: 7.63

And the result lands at 4116.41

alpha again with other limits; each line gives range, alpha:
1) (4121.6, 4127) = 4124.00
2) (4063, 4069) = 4064.61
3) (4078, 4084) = 4081.49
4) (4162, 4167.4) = 4163.12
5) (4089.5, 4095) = 4089.96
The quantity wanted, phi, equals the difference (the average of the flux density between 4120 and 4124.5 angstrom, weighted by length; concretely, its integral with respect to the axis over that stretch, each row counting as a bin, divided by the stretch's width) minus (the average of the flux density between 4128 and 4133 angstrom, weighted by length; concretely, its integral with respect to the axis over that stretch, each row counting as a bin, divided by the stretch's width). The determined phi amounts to -0.18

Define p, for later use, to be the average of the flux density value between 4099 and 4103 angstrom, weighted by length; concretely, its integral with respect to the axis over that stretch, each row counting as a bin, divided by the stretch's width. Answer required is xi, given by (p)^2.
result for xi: 61.7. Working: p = 7.9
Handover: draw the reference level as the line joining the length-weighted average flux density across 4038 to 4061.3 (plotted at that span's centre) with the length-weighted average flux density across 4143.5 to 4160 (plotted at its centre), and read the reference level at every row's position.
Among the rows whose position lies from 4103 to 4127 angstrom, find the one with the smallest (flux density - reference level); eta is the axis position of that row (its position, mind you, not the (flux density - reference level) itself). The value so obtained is 4118.31 angstrom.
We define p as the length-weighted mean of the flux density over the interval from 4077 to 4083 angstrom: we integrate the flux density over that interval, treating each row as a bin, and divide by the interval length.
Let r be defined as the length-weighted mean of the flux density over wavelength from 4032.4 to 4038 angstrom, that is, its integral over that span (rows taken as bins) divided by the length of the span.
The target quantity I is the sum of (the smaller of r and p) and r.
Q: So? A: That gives 16.2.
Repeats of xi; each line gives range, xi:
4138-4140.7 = 56.5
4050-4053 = 57.5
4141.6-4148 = 53.9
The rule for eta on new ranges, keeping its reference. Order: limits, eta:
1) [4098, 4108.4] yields 4106.95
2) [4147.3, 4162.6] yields 4150.68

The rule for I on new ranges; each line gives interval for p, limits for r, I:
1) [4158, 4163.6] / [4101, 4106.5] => 14.8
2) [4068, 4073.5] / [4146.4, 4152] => 14.3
